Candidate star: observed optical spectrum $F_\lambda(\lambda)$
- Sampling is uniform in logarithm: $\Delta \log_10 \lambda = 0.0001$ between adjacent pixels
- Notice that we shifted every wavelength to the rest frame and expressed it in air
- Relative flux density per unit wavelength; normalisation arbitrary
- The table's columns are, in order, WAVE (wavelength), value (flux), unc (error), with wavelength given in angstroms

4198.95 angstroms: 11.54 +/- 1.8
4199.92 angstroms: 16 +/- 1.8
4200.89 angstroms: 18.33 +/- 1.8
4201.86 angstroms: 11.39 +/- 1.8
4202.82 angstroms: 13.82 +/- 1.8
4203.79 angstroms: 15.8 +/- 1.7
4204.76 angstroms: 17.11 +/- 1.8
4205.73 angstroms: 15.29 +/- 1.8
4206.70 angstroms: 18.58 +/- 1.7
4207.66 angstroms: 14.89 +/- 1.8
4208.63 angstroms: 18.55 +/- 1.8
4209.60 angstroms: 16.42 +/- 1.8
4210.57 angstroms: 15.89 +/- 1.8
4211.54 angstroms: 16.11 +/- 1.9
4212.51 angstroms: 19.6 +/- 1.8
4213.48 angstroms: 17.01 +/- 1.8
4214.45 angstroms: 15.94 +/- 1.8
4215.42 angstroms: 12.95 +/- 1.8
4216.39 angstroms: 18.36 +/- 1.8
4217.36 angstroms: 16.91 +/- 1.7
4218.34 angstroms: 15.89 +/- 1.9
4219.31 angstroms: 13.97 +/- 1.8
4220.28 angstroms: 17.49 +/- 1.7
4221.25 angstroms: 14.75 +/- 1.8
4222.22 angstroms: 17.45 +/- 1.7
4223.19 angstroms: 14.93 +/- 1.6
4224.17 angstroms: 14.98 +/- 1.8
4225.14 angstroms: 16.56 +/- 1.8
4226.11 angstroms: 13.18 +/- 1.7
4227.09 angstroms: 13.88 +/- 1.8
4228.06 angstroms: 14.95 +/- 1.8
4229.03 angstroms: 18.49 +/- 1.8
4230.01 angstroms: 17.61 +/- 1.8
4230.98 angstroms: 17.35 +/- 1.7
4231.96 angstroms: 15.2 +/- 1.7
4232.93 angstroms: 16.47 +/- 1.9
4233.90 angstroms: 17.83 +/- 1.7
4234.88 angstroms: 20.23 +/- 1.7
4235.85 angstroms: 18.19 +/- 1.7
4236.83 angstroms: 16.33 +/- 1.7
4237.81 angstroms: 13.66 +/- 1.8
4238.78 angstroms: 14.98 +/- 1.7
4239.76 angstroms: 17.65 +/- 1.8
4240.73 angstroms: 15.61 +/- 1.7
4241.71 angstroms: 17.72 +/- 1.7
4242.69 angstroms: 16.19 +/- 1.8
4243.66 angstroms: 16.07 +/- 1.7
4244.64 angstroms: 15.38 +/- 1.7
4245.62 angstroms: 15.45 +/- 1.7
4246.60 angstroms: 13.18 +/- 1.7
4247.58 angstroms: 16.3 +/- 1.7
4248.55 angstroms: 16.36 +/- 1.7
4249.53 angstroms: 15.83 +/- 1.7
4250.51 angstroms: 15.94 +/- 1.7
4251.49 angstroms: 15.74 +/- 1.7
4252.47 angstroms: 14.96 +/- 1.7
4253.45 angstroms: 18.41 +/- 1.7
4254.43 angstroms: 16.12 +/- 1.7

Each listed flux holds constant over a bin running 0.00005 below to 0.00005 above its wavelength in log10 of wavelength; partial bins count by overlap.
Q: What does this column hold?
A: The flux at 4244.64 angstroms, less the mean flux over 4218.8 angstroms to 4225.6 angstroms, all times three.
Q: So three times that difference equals -1.1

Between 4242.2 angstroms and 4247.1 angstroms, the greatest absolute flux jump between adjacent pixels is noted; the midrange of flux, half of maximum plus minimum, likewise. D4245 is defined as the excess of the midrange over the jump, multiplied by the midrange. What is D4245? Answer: 182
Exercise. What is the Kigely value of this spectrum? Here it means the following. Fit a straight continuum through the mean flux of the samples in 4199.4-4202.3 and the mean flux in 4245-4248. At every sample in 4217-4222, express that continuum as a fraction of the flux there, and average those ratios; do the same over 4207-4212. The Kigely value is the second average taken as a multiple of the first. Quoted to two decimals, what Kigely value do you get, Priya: 0.97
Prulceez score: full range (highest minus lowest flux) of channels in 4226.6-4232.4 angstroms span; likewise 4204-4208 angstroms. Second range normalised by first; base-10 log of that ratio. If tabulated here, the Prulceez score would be -0.10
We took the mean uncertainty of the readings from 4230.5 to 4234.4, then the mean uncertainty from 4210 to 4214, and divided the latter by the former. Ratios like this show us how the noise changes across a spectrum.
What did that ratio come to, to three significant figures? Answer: 1.04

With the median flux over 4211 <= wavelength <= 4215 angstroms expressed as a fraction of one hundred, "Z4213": 0.166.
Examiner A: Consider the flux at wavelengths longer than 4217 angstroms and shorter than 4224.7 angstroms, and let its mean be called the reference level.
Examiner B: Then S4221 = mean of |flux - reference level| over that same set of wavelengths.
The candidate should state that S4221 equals 1.14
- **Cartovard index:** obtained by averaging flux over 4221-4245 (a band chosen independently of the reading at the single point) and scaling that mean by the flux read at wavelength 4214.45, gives 259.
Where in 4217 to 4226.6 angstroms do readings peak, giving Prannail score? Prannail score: 4220.28 angstroms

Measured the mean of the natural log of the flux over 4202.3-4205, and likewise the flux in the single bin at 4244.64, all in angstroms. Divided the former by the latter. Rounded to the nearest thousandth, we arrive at 0.178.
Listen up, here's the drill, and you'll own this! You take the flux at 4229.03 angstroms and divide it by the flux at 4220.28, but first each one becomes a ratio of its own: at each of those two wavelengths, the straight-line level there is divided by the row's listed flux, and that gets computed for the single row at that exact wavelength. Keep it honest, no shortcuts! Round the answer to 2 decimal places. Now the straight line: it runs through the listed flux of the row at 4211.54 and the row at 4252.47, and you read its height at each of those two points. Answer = 0.93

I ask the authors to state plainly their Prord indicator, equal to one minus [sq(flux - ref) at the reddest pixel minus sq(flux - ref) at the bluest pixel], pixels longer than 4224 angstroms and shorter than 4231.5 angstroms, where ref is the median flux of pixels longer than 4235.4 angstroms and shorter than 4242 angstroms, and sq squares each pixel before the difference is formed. 1.8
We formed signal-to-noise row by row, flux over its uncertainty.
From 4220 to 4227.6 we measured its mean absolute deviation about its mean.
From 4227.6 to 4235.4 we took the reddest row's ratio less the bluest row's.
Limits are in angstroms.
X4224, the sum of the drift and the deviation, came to 4.5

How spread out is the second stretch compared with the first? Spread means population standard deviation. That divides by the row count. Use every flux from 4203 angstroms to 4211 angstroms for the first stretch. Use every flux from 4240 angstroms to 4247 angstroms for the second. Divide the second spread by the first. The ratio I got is 0.95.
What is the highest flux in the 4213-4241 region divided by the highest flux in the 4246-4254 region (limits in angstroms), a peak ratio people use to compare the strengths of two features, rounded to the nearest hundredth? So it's 1.10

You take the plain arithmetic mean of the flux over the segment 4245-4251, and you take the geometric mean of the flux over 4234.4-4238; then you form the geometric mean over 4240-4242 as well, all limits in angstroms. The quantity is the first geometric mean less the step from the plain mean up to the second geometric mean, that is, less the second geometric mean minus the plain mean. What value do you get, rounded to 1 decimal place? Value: 15.8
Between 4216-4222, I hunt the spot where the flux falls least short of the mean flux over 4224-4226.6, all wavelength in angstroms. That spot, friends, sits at 4216.39 angstroms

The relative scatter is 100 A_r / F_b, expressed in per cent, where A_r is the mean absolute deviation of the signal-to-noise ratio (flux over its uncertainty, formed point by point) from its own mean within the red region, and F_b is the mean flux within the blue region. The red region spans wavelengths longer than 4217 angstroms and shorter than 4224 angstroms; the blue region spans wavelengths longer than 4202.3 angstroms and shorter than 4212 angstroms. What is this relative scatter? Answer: 5.6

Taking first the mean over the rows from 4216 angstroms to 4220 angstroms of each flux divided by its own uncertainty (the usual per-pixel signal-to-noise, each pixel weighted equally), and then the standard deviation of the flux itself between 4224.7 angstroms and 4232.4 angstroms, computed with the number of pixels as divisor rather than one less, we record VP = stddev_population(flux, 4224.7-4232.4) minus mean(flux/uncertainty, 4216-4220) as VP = -7.3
